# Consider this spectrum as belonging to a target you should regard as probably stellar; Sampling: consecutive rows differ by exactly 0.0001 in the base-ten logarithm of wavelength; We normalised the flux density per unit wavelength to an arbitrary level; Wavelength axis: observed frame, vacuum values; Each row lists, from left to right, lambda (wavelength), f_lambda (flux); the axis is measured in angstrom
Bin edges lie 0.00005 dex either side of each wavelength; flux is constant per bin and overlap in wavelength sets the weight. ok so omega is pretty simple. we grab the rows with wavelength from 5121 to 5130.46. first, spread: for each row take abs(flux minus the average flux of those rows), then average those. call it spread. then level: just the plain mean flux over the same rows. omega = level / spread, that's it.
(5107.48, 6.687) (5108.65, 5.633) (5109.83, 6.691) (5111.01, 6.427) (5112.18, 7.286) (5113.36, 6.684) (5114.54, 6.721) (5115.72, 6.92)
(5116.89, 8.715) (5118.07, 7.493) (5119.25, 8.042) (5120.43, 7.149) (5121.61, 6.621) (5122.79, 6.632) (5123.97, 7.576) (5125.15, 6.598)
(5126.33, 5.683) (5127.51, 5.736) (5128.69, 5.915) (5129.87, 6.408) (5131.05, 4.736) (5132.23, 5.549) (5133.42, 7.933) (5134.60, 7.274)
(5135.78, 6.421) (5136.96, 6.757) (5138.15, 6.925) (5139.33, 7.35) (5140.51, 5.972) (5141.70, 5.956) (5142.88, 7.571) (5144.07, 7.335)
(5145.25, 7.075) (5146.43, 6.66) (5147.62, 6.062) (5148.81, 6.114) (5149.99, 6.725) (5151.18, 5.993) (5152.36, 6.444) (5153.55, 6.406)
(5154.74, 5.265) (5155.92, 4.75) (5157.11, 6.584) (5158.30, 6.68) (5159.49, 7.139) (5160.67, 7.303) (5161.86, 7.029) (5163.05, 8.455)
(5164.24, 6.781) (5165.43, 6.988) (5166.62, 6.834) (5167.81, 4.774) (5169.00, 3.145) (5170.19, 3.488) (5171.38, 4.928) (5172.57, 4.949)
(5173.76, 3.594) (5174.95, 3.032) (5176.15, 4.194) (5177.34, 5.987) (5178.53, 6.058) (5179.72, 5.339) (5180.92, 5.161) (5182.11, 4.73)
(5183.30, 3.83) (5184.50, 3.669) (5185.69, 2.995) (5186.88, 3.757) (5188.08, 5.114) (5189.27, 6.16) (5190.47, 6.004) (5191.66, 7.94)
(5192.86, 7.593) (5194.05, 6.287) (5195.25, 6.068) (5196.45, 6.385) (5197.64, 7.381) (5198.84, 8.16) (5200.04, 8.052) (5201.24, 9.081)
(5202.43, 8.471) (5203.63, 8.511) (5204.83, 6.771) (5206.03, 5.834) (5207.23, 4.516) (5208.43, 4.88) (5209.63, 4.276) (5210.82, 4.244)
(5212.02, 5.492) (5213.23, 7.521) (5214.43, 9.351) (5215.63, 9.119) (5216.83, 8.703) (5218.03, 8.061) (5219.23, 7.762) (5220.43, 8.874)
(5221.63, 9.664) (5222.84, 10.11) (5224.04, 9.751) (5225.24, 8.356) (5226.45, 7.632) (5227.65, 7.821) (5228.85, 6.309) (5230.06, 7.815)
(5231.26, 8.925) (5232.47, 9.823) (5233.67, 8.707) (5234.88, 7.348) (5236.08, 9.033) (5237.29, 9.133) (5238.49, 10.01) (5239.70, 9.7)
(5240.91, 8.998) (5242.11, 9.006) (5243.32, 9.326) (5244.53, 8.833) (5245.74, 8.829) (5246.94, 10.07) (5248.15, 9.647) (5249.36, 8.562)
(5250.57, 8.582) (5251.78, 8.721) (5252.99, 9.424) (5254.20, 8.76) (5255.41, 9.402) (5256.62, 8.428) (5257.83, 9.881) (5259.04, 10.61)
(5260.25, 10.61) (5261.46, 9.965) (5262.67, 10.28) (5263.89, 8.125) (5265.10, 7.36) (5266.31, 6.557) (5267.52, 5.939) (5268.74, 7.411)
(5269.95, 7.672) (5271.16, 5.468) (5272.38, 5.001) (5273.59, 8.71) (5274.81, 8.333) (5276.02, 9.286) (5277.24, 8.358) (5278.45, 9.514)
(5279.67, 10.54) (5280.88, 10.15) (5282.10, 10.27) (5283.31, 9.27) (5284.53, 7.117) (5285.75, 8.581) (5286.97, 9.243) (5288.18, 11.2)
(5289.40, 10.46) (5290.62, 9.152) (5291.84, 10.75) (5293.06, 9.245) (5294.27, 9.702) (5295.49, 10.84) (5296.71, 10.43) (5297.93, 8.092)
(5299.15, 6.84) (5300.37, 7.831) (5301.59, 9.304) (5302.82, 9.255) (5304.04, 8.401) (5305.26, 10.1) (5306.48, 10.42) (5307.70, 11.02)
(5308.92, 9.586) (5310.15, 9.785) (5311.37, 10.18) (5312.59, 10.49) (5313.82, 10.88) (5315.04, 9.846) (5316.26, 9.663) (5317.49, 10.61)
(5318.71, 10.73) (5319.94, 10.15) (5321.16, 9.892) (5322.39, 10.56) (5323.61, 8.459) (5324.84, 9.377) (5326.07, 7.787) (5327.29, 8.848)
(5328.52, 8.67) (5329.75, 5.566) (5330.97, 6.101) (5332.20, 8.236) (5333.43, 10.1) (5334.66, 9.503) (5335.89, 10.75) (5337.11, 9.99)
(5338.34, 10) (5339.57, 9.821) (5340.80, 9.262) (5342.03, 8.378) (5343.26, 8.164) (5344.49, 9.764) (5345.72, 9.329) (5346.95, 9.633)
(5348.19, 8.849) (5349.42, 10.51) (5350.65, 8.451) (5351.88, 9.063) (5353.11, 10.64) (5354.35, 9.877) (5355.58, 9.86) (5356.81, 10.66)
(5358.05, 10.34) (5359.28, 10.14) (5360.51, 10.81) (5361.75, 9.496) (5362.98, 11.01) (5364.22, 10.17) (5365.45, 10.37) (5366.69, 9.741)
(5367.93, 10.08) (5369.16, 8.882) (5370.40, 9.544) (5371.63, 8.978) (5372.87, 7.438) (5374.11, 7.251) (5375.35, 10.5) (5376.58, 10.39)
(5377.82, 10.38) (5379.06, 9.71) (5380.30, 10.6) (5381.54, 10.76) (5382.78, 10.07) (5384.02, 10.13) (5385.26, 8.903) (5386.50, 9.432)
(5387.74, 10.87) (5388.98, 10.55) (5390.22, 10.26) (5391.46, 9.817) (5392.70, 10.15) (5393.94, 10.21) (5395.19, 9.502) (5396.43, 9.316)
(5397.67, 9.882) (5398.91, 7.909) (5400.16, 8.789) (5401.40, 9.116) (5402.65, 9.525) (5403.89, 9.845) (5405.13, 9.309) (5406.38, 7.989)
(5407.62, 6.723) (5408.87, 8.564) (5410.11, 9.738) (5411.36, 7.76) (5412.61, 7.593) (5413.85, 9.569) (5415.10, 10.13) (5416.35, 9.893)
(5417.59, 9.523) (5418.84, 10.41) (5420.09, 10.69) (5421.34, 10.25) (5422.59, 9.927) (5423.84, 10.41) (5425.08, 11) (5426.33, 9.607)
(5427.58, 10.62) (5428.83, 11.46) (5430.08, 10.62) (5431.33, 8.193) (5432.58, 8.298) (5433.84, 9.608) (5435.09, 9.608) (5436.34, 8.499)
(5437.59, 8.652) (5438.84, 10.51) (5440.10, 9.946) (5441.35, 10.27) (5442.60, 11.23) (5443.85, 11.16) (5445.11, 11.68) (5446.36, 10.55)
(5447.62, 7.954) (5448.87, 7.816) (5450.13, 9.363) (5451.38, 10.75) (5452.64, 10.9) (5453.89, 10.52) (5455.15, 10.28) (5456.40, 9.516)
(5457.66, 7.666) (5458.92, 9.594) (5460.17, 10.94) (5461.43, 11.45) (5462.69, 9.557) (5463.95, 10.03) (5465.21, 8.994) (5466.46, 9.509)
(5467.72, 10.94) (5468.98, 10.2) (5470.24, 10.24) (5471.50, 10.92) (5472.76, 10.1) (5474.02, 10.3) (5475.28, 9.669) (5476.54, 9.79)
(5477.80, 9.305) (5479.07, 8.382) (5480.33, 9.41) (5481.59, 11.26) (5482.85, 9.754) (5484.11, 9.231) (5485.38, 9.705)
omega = 13.8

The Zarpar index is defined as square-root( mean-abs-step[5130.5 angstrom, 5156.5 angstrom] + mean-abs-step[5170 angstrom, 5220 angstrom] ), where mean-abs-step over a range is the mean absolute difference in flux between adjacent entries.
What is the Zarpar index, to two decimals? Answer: 1.20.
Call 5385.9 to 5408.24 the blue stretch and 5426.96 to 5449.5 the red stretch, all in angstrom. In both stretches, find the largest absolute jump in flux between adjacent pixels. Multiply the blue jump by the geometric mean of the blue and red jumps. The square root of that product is 2.11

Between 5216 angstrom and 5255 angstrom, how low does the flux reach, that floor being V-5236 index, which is 6.309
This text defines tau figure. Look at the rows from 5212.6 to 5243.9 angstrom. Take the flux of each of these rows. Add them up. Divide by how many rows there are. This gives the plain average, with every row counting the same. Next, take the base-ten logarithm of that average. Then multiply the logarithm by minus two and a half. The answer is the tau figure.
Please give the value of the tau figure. -2.35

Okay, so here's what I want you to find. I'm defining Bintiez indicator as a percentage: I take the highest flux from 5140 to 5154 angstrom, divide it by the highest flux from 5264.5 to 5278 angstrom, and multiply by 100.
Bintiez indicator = 82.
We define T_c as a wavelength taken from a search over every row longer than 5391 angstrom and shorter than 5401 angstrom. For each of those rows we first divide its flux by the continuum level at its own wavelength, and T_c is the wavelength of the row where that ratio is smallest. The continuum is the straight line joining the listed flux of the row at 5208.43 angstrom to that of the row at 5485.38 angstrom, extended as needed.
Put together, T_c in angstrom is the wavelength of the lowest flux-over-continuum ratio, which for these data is 5398.91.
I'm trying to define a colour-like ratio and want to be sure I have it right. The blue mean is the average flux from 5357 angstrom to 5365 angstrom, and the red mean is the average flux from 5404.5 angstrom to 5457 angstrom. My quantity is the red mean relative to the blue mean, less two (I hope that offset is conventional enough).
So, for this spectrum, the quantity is -1.1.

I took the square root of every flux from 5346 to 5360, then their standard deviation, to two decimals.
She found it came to 0.12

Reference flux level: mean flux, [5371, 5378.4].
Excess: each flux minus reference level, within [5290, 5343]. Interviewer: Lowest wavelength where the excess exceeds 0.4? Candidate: 5291.84 angstrom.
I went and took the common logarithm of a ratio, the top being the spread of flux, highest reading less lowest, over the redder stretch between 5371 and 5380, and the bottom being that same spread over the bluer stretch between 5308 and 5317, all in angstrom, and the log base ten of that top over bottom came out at 0.40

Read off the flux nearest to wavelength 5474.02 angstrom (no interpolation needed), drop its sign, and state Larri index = 10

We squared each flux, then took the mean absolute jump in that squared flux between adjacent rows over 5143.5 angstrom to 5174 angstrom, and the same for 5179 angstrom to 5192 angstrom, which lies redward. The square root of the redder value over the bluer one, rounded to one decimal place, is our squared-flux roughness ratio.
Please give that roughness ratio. 1.0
